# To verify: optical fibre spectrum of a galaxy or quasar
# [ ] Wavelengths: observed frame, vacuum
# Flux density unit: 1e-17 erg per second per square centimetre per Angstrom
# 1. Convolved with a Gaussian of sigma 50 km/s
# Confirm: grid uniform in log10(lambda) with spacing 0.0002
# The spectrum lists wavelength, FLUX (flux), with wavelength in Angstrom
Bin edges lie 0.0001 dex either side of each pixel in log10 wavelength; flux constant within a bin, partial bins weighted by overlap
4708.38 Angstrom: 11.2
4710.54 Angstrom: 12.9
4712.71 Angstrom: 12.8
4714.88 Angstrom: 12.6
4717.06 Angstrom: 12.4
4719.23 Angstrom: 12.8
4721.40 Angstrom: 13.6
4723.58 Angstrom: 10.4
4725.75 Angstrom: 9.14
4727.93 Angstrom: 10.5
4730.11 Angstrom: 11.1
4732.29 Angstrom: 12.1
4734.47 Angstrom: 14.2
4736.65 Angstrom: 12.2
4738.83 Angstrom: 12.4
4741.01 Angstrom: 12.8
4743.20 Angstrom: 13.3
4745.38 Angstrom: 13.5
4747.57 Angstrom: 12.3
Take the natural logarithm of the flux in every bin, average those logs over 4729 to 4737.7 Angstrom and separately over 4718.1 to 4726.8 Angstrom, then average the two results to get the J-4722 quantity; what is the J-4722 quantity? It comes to 2.47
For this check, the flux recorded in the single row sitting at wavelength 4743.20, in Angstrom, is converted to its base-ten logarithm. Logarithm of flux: 1.12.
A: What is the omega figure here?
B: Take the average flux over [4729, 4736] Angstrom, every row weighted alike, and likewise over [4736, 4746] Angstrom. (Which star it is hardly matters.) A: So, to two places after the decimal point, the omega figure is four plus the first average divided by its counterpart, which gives 4.97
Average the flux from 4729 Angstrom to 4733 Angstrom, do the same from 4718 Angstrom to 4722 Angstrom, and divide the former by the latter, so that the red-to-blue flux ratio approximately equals 0.88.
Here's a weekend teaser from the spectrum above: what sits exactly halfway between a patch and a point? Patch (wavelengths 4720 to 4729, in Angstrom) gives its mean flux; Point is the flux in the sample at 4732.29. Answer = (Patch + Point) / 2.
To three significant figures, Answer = 11.5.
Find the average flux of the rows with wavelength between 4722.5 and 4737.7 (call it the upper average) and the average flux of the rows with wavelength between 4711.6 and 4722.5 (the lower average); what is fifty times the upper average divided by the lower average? 44.3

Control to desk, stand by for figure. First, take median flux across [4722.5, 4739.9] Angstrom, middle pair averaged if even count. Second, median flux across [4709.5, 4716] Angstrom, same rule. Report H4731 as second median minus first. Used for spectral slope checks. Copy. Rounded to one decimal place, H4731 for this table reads 1.2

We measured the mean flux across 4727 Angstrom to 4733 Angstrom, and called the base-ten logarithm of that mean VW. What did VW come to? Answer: 1.05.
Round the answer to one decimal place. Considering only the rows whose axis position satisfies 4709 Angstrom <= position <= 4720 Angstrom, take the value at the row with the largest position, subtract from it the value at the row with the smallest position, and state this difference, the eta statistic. -0.1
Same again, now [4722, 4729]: 0.1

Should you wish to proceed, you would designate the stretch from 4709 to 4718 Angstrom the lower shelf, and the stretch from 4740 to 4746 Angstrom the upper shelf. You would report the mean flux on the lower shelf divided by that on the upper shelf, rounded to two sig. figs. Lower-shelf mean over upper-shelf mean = 0.96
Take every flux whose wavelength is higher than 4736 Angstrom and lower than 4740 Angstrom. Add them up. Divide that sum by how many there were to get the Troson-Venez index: 12.3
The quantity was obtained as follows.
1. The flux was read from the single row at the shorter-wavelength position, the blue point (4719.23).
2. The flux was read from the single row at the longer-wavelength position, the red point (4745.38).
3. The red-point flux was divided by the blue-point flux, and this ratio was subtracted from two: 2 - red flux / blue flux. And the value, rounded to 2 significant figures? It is 0.95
